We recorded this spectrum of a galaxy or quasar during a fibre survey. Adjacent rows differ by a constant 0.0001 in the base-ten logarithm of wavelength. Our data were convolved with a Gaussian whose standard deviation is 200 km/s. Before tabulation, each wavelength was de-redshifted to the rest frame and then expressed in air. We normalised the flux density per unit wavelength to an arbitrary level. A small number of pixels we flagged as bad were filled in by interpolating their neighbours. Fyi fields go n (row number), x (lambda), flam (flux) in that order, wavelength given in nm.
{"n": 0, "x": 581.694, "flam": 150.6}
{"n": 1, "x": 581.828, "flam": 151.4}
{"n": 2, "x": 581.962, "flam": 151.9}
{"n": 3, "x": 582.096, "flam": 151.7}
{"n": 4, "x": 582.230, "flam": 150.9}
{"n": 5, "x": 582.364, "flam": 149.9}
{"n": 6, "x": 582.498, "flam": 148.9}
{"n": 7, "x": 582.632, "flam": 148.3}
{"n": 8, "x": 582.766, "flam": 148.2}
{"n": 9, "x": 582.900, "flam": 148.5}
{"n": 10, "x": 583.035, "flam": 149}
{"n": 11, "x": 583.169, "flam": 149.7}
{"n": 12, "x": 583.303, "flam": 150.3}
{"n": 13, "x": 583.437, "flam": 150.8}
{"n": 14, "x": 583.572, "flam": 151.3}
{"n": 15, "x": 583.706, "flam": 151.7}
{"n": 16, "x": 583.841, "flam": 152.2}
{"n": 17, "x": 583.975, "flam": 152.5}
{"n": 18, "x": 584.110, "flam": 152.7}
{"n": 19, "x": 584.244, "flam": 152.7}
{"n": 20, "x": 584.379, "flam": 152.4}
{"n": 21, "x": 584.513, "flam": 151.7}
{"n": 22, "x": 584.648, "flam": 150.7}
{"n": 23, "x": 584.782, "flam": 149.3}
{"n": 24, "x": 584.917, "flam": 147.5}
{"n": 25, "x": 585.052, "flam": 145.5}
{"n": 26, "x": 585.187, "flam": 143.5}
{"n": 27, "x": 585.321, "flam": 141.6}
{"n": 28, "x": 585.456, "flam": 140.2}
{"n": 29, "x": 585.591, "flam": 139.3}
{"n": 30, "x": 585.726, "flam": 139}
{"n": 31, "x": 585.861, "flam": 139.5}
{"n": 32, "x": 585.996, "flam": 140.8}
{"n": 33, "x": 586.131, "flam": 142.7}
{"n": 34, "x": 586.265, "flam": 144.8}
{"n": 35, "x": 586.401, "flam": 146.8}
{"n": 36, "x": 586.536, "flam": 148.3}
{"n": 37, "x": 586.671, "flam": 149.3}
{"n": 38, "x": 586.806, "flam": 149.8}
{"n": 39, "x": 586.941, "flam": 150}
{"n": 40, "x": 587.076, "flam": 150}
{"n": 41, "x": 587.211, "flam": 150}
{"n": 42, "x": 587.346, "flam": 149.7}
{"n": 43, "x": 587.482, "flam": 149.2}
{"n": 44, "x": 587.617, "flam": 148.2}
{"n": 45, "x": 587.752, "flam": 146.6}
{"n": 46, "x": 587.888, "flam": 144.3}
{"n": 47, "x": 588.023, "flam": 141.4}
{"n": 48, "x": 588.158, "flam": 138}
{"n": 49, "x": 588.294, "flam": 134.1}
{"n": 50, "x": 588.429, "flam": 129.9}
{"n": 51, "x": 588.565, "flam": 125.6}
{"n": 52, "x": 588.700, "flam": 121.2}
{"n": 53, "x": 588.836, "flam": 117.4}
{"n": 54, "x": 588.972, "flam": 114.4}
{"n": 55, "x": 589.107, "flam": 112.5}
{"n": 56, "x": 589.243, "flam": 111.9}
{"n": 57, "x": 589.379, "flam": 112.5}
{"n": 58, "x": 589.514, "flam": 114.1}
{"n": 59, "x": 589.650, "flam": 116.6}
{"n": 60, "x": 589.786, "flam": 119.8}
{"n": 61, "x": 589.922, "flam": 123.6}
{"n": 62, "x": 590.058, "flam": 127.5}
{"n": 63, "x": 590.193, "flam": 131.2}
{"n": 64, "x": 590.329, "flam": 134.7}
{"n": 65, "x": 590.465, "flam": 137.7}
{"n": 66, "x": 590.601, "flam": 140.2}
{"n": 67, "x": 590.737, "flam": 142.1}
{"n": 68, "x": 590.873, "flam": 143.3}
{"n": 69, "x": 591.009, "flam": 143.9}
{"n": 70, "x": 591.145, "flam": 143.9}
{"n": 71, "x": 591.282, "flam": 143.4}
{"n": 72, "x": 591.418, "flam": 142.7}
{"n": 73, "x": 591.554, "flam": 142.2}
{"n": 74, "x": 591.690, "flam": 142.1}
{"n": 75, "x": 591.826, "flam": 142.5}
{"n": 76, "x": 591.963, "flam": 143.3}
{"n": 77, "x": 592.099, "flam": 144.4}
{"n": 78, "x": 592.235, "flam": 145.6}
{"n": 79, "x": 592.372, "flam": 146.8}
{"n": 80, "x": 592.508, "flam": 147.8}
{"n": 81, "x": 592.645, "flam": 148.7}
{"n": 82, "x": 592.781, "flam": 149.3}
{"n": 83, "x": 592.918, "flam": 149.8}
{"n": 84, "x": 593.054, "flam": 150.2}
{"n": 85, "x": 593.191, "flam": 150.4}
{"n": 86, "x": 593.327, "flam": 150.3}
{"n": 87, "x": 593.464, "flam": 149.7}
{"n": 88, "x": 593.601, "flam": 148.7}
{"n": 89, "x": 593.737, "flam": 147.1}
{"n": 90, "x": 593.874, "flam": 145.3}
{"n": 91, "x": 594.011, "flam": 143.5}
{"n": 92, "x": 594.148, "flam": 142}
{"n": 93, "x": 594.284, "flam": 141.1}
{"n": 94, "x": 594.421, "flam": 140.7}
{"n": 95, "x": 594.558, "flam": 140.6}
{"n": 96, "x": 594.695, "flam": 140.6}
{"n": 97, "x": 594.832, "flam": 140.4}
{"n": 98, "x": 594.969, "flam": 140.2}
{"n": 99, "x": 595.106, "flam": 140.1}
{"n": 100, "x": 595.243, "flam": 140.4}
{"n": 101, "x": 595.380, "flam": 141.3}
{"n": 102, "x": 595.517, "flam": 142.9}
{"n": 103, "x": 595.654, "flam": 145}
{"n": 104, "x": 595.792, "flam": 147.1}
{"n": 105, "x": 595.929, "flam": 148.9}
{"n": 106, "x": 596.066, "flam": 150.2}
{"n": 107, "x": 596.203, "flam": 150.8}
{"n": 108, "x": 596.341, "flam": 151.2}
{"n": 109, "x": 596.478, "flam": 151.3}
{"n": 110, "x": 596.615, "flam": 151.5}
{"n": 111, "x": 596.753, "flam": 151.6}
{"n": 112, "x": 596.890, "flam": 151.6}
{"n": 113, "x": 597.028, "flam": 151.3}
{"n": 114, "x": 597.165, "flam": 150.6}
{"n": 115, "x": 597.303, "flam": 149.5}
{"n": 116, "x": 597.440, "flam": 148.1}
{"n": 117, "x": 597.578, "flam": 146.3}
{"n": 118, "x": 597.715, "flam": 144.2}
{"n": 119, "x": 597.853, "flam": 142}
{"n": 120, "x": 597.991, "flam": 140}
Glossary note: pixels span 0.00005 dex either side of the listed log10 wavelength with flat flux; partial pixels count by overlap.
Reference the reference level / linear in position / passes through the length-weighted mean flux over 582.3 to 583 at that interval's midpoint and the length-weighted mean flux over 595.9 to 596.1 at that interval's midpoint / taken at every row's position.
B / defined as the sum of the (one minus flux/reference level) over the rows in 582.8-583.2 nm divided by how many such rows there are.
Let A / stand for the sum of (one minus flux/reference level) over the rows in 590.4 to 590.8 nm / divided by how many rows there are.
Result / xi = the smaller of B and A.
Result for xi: -0.002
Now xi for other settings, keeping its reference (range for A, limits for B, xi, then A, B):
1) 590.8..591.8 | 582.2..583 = -0.003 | 0.042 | -0.003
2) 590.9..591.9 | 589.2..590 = 0.043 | 0.043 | 0.220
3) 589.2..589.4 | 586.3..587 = 0.001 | 0.248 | 0.001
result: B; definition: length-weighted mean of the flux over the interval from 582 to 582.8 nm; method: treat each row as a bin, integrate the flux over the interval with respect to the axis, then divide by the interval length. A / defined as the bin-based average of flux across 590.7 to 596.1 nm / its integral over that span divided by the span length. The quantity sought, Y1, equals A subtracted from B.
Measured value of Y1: 5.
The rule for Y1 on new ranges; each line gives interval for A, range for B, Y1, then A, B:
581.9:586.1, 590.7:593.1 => -3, 148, 145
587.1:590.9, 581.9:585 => 19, 131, 151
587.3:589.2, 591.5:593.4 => 13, 133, 147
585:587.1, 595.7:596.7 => 6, 144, 150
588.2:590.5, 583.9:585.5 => 26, 123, 149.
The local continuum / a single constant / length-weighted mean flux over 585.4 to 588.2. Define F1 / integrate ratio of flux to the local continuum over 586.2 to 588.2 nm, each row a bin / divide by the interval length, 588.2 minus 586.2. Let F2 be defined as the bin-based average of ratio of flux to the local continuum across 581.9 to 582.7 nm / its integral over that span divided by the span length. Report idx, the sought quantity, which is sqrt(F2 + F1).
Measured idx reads 1.43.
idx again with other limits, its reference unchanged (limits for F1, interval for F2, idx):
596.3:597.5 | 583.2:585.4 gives 1.44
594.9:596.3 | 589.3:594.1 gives 1.40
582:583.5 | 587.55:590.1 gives 1.38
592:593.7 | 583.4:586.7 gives 1.43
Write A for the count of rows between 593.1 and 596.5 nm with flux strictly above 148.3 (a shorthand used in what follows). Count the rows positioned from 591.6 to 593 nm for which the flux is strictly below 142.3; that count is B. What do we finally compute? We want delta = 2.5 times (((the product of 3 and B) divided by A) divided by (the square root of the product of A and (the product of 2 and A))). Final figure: 0.1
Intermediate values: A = 9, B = 1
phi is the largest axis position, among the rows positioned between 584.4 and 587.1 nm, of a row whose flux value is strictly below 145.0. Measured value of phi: 586.265 nm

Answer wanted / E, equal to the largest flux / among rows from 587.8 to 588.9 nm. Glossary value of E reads 144.3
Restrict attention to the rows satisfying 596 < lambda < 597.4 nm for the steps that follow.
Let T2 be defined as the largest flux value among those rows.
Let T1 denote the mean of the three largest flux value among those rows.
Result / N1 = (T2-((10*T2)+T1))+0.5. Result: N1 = -1515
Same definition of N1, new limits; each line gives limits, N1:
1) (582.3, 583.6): -1512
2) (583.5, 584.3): -1526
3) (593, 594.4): -1503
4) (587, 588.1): -1499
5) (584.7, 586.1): -1491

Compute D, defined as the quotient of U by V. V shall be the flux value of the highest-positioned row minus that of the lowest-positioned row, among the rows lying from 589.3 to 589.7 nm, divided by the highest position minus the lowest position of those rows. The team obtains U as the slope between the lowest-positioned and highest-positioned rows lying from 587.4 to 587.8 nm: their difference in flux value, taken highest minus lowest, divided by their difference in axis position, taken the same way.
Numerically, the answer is -0.64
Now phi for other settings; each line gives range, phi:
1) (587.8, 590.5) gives 590.465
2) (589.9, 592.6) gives 592.099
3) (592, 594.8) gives 594.695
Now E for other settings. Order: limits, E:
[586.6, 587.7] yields 150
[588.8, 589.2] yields 117.4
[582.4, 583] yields 148.9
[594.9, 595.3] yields 140.4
